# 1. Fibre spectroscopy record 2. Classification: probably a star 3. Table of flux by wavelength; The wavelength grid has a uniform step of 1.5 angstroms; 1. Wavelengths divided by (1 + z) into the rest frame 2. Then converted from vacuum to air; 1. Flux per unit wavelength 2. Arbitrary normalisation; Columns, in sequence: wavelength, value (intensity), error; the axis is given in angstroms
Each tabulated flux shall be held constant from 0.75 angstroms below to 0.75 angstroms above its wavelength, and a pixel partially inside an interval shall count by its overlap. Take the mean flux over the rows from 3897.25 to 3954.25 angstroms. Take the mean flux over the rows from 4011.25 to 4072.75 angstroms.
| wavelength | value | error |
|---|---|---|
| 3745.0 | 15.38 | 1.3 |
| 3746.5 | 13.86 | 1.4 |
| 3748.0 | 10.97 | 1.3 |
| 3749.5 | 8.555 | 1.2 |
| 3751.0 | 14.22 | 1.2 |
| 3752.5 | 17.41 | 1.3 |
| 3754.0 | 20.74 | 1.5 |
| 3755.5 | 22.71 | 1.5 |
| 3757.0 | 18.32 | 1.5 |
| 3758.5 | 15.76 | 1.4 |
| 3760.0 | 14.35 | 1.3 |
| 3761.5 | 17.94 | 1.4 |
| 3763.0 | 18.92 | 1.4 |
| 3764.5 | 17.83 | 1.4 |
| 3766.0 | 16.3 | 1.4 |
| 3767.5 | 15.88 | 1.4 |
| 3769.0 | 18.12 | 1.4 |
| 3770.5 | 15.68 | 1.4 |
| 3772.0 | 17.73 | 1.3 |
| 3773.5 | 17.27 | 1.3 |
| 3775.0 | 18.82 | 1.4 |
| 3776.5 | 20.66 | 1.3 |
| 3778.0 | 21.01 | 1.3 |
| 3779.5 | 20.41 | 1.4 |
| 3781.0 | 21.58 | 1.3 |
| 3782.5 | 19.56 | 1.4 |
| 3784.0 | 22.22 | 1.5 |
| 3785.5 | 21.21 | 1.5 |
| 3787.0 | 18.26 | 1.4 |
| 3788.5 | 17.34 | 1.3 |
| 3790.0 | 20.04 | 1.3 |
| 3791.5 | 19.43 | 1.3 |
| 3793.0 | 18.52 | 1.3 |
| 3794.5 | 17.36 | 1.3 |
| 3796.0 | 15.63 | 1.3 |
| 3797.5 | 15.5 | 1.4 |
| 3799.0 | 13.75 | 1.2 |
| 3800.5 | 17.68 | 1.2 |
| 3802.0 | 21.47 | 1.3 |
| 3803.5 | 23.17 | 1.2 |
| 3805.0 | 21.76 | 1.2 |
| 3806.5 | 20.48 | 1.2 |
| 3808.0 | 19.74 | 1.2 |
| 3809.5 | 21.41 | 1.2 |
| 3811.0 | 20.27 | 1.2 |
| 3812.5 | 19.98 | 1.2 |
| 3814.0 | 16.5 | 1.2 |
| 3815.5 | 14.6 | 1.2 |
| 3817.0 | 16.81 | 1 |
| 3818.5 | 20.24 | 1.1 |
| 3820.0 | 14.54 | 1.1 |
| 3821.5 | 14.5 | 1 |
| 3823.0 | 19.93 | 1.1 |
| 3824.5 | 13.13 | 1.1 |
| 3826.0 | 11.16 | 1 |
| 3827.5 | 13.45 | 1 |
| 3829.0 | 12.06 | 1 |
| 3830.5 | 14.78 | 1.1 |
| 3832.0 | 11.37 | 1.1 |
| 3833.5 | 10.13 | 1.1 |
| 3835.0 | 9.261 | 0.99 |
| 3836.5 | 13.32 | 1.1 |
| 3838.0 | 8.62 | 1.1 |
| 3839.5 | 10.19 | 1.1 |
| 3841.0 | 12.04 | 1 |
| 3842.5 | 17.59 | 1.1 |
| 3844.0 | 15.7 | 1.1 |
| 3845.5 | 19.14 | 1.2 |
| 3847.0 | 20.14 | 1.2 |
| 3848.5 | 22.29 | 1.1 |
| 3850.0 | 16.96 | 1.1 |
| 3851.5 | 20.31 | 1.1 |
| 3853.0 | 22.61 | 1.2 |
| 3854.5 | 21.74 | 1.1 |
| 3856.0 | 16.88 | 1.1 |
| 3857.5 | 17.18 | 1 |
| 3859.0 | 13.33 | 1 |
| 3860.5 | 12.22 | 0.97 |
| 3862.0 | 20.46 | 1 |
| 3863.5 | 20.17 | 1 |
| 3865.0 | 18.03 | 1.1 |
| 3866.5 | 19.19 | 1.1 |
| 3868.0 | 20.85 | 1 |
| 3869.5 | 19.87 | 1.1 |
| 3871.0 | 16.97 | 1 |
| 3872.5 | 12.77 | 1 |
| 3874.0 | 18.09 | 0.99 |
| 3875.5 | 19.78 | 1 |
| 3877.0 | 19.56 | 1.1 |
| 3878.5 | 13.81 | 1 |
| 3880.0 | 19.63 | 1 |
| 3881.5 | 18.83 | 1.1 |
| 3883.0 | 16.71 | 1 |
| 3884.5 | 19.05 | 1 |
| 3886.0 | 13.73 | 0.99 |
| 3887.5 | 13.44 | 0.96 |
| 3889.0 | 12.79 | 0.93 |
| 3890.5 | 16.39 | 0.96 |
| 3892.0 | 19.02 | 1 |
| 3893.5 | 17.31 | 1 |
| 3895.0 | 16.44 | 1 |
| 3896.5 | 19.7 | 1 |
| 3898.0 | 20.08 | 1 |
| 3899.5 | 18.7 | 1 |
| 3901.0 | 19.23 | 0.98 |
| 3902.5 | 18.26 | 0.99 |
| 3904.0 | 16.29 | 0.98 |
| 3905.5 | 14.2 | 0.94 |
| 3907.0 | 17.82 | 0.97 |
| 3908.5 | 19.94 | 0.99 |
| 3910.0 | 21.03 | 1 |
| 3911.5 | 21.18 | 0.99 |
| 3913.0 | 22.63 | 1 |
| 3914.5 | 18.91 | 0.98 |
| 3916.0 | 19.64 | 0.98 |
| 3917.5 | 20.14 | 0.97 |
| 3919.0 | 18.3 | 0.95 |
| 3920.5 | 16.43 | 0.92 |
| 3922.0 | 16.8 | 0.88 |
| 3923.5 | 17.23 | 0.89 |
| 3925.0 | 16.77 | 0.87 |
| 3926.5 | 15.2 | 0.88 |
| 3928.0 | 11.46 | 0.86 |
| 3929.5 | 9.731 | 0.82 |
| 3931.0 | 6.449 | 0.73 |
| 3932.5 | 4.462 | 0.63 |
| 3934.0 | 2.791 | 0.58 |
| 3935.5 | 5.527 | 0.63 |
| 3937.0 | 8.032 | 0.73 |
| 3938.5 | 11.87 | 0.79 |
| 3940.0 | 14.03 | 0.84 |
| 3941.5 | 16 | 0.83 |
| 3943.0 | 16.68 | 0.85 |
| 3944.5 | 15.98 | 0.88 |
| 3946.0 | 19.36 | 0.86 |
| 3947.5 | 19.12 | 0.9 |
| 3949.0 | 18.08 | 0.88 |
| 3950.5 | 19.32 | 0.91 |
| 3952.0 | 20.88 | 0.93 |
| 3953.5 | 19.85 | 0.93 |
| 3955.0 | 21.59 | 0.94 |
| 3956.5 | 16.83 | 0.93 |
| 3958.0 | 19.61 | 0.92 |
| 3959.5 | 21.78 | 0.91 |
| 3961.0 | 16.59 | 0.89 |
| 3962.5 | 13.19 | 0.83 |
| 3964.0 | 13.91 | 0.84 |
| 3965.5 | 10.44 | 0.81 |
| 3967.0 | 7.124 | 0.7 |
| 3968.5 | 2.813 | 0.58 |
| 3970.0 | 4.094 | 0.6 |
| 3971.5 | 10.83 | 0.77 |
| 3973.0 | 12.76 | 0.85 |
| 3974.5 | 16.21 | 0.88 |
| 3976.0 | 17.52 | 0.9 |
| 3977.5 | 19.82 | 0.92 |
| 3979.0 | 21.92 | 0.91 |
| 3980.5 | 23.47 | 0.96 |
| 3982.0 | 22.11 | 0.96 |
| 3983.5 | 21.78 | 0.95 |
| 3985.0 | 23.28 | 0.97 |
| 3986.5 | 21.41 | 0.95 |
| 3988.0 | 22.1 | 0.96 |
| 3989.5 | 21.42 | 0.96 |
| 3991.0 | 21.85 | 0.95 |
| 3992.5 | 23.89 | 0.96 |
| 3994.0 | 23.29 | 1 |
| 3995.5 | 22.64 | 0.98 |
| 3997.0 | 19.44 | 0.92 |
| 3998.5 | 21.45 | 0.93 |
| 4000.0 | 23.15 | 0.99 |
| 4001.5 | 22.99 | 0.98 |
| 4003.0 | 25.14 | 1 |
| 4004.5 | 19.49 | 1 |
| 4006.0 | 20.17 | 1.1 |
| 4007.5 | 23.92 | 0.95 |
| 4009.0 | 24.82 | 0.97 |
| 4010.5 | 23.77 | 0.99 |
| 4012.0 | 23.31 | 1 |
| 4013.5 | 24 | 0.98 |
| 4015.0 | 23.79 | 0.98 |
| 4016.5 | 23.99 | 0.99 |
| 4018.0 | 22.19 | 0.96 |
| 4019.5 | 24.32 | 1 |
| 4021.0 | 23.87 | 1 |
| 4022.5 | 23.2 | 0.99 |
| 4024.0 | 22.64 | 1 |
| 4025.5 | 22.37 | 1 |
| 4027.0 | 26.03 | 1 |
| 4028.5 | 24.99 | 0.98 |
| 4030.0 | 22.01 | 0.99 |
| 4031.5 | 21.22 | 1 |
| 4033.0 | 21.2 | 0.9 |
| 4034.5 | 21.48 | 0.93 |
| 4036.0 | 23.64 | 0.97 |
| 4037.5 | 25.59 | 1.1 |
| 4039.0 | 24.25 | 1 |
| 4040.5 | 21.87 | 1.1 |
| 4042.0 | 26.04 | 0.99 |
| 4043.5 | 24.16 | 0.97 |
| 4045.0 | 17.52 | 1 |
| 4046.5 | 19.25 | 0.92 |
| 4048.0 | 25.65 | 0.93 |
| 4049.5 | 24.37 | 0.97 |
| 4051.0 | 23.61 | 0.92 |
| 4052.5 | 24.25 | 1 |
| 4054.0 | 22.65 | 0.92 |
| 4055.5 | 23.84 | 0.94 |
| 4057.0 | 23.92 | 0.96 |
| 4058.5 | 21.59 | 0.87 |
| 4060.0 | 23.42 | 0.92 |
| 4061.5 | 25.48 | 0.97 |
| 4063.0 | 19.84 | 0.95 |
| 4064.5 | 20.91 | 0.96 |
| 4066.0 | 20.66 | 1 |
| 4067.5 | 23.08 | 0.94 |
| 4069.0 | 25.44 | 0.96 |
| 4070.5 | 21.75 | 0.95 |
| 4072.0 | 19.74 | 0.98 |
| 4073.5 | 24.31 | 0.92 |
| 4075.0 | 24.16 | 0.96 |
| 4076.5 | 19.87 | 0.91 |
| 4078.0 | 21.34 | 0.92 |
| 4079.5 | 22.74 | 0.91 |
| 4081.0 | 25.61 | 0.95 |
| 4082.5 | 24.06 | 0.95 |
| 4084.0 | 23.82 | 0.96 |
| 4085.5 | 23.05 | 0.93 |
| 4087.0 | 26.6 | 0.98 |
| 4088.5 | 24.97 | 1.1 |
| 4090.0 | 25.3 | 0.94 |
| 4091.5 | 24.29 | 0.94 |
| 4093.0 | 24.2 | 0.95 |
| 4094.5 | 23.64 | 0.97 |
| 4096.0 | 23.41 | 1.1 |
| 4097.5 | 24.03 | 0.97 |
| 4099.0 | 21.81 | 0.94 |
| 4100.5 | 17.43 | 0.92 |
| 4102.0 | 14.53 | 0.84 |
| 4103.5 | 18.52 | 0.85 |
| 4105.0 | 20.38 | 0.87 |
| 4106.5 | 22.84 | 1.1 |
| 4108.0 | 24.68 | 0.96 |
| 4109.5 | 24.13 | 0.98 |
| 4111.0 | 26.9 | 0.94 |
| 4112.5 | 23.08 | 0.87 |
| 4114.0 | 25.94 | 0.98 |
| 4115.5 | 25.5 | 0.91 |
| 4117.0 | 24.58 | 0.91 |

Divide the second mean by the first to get 1.44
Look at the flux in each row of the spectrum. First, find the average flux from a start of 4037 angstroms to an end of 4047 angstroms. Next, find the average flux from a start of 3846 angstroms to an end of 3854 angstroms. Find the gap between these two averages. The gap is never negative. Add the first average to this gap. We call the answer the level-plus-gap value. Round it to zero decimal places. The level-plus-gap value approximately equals 25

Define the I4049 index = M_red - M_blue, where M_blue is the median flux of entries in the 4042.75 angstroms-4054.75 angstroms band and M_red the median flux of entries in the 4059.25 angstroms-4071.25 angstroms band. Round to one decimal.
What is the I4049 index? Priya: -1.5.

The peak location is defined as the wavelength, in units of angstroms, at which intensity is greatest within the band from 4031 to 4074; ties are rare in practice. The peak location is 4042.0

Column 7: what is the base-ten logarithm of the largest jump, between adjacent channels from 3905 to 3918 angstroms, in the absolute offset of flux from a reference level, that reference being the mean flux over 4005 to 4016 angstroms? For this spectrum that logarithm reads 0.57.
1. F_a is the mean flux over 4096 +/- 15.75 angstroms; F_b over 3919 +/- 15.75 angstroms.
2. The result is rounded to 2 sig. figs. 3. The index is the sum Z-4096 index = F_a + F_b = 39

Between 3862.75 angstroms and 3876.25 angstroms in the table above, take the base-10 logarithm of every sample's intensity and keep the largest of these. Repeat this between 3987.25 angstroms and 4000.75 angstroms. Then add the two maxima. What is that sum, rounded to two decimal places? 2.70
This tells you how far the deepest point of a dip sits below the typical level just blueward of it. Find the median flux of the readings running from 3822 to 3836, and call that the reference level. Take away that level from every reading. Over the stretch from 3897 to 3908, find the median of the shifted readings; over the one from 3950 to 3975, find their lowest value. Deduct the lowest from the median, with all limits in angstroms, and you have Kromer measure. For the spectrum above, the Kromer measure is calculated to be 15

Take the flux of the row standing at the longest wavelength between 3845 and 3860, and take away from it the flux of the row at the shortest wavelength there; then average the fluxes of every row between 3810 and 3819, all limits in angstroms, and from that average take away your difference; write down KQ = 24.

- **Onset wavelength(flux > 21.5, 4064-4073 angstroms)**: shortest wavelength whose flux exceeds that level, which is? 4067.5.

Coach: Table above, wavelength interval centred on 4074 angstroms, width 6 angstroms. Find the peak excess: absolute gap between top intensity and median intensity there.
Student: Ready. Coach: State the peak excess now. 2.3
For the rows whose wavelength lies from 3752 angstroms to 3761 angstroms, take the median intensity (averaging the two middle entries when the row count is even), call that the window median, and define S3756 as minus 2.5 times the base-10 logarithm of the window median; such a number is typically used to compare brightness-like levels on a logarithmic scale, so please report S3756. -3.1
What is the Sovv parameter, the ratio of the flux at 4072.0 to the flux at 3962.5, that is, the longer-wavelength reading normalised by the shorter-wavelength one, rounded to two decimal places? 1.50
